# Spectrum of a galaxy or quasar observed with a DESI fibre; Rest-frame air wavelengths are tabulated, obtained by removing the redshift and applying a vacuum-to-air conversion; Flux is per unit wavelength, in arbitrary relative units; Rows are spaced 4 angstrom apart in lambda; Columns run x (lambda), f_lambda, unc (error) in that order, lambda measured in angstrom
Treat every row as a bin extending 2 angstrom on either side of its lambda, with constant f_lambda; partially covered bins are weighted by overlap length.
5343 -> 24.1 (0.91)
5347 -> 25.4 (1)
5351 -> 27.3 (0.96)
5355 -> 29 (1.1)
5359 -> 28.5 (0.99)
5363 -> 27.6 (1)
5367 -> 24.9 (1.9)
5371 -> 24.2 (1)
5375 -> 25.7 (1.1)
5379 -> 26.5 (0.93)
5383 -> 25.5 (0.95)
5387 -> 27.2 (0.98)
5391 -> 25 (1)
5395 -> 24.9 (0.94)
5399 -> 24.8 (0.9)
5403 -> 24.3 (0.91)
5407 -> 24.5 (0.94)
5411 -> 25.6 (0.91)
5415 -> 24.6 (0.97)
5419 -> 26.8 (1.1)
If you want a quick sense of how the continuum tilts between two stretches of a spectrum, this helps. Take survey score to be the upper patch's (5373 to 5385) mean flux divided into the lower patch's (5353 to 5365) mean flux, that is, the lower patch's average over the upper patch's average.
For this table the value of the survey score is 1.10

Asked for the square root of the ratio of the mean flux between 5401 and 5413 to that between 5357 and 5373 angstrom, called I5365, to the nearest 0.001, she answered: 0.971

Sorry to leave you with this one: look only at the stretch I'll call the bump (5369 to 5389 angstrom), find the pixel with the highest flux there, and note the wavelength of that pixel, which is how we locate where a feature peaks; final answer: 5387 angstrom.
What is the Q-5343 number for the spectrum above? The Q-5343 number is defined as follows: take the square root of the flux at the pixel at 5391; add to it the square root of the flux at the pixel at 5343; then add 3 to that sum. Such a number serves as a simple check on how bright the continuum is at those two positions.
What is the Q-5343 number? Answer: 12.9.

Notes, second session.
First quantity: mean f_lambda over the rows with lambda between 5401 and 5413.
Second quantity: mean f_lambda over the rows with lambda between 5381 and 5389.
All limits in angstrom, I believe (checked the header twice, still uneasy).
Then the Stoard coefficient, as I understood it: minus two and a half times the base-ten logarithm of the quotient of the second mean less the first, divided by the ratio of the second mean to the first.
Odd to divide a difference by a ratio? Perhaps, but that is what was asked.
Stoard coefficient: -0.41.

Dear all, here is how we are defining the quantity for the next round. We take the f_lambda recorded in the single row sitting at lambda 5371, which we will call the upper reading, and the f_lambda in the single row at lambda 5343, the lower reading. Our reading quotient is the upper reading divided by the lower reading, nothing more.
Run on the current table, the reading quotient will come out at 1.004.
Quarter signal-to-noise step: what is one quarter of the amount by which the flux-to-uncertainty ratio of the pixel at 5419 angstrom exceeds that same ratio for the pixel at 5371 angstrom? 0.0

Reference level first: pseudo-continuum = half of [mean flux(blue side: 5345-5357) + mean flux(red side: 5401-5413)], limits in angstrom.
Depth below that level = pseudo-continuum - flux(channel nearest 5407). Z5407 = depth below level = 2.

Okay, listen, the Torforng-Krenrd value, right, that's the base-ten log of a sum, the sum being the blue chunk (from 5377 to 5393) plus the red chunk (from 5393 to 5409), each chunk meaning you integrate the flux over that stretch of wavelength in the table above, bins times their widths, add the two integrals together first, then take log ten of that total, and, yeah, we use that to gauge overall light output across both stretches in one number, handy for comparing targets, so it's 2.91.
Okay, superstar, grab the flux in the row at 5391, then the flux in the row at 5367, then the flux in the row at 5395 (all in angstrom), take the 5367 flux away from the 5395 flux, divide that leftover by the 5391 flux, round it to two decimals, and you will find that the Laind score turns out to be 0.00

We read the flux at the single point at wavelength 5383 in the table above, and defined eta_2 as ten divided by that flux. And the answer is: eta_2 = 0.39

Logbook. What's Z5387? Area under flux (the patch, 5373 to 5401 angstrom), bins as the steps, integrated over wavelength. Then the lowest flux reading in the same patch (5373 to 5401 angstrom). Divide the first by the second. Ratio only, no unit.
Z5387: 29.0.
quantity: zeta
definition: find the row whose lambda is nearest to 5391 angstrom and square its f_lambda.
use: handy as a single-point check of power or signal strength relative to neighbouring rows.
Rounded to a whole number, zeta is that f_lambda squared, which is 625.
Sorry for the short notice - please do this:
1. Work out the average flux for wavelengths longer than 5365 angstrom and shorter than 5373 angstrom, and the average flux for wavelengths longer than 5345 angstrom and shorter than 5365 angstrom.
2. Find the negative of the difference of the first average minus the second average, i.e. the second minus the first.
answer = 3.0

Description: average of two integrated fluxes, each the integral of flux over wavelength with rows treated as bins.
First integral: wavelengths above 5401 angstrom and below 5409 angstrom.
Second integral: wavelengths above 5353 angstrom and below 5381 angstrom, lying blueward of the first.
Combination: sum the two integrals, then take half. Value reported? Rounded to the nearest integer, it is 470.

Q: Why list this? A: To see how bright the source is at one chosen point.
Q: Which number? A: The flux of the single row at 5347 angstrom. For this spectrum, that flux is 25.4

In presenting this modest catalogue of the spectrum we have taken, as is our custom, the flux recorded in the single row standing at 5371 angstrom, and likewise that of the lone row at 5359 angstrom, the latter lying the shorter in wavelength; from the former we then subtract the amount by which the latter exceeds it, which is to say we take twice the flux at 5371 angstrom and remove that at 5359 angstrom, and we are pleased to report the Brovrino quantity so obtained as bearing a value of 20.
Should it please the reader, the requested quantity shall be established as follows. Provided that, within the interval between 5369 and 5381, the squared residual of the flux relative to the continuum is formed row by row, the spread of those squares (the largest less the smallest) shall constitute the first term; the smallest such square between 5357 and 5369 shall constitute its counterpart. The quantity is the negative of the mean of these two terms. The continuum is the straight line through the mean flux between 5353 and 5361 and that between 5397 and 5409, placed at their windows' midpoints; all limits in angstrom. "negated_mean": -5.3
